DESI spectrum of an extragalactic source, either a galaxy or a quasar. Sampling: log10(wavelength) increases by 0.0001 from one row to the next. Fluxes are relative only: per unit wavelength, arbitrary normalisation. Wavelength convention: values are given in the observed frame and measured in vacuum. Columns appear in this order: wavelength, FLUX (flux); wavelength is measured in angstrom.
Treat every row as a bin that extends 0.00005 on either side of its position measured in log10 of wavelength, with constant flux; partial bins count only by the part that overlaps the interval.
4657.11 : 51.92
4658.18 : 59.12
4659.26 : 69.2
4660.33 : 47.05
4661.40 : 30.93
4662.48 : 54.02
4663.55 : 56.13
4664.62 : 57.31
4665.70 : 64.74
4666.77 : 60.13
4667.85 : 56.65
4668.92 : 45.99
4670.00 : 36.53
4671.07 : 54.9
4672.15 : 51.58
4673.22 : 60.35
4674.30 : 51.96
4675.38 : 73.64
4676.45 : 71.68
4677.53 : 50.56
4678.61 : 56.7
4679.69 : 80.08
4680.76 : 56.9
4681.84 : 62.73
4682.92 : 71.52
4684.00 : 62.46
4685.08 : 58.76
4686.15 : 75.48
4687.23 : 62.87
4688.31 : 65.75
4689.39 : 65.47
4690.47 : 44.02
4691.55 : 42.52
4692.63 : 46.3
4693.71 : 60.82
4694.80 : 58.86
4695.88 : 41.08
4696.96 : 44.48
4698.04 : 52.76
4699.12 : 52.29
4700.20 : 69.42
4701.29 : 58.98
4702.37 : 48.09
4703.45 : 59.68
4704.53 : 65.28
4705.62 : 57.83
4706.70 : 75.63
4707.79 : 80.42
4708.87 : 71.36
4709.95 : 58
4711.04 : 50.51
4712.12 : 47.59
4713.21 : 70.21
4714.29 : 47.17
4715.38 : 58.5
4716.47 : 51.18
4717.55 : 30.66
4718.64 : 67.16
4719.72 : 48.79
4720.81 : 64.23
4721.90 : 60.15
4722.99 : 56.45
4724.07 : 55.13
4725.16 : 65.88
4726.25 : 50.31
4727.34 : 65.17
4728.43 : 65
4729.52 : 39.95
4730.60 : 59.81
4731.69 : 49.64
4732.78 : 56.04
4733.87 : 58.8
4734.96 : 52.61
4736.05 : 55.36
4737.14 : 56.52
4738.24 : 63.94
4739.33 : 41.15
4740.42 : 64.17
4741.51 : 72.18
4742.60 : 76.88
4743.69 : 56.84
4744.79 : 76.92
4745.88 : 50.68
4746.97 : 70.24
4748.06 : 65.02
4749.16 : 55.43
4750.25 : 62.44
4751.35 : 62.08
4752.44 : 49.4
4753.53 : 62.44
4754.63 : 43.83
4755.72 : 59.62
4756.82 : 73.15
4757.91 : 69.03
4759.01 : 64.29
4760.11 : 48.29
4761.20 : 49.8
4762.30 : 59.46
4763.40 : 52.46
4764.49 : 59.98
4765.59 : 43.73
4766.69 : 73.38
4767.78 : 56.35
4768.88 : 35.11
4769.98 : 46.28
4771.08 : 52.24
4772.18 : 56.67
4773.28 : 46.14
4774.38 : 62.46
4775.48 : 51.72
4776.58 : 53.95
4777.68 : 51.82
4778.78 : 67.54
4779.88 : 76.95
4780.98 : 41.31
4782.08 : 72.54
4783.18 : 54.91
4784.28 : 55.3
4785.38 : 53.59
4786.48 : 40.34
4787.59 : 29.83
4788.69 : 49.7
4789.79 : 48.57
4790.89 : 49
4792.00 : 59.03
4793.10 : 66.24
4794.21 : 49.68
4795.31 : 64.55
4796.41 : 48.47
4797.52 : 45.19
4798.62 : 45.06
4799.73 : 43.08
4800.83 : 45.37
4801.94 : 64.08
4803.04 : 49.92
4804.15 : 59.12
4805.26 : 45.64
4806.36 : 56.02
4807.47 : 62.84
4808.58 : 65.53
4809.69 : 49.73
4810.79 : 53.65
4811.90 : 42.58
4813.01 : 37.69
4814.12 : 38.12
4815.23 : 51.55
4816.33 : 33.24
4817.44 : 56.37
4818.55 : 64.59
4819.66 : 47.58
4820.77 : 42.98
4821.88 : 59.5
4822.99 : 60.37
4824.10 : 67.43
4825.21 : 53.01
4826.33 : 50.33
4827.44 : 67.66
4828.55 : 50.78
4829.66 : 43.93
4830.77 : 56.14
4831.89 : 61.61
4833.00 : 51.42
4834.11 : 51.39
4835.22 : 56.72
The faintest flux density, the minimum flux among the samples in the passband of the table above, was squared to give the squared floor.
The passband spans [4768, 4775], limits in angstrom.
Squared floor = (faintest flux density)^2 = 1233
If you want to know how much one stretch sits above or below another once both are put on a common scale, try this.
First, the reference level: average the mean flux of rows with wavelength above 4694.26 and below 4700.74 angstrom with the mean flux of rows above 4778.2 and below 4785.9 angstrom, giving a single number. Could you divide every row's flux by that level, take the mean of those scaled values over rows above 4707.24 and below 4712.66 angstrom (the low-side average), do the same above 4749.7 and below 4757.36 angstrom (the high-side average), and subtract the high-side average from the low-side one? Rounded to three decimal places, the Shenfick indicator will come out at 0.046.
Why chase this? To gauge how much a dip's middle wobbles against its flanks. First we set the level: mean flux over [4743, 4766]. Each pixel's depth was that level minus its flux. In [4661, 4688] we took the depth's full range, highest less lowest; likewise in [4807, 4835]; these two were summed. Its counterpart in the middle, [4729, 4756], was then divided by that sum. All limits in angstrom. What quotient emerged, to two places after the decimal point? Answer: 0.44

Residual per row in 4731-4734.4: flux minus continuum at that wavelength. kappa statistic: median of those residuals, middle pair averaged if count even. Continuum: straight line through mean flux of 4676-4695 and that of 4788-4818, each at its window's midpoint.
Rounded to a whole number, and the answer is -1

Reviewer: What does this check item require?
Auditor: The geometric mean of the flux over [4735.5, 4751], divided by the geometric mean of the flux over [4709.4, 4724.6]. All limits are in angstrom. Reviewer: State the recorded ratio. 1.14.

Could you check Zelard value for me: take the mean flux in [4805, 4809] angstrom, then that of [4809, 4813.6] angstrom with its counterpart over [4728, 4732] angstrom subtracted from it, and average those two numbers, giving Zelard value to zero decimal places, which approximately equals 25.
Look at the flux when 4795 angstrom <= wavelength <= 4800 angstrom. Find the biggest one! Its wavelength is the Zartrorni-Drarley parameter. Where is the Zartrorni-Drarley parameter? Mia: 4795.31 angstrom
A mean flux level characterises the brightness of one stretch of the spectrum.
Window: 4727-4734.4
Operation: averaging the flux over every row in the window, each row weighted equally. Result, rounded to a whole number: 56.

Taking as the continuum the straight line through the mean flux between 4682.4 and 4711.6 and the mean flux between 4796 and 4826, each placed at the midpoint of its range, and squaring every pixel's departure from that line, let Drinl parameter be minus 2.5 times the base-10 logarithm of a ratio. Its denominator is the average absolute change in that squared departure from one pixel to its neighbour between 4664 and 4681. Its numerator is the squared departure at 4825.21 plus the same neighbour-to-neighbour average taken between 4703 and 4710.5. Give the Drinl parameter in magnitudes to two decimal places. -0.13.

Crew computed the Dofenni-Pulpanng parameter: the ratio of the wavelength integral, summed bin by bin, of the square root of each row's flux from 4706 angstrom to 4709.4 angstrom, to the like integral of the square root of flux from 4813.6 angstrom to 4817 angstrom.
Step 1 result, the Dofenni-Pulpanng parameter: 1.3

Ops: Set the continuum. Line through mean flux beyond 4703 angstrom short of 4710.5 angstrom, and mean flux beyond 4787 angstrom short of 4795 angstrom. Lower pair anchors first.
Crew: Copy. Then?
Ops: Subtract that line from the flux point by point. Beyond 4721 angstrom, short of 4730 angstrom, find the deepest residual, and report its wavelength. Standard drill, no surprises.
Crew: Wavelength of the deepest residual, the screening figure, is 4729.52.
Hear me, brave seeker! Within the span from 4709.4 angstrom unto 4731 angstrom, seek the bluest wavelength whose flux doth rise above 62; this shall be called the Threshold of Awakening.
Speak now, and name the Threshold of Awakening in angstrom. 4713.21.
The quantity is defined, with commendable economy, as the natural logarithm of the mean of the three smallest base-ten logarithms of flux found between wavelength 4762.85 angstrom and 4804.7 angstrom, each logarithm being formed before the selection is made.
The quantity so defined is 0.43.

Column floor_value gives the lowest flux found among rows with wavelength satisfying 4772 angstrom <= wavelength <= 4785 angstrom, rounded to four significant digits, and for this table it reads 41.31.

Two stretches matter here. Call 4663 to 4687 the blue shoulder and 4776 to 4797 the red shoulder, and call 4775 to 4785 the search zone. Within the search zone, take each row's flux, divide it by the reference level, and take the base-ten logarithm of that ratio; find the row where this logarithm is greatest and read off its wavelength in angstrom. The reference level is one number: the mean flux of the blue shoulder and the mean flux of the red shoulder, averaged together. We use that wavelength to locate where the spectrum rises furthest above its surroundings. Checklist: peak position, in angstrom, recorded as 4779.88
